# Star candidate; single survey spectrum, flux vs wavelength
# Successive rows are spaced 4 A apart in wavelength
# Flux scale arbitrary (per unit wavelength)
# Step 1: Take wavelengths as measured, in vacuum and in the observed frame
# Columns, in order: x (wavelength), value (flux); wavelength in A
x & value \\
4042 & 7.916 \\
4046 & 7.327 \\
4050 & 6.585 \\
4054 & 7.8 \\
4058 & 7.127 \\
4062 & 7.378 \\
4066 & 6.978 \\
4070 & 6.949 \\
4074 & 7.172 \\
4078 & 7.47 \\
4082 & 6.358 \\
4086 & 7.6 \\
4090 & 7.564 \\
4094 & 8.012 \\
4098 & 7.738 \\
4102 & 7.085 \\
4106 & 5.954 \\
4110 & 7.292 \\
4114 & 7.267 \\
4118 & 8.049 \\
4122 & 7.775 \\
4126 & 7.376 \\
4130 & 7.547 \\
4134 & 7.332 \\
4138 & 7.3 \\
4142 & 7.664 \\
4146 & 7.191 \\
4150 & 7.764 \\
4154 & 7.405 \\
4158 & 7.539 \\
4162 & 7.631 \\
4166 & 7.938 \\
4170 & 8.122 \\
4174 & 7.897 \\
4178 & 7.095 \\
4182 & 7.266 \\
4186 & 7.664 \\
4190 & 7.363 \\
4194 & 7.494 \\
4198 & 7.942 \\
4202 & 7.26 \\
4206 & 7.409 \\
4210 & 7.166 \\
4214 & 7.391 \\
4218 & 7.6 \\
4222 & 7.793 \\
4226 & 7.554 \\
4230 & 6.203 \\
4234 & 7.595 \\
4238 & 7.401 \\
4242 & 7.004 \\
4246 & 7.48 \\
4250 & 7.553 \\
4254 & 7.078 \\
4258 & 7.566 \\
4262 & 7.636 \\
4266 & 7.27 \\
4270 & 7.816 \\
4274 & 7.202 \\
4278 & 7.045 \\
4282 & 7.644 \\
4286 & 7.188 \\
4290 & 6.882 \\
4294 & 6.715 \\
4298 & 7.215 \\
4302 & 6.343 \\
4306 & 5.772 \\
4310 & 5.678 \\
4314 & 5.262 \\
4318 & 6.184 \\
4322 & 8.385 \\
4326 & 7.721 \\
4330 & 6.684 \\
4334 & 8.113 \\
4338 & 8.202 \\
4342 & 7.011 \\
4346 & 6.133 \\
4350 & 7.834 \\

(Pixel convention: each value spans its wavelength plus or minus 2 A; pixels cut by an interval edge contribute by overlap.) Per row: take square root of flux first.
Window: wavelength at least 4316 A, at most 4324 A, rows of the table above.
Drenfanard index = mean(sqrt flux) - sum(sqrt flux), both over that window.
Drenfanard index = -2.69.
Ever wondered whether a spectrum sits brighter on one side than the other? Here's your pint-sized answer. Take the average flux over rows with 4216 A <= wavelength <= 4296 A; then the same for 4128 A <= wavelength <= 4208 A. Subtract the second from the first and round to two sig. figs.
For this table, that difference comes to -0.23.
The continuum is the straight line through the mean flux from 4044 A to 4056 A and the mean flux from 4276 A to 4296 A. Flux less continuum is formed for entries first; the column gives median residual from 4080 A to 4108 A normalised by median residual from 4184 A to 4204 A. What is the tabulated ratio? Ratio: 1.0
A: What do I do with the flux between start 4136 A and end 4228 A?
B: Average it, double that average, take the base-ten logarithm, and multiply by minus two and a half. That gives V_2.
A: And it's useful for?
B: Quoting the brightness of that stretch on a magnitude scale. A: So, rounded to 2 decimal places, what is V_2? -2.95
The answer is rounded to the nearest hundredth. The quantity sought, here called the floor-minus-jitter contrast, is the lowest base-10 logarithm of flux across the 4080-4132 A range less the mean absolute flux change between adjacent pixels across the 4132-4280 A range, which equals 0.40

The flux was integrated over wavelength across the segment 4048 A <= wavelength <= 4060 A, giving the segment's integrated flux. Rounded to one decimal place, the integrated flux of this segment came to 86.0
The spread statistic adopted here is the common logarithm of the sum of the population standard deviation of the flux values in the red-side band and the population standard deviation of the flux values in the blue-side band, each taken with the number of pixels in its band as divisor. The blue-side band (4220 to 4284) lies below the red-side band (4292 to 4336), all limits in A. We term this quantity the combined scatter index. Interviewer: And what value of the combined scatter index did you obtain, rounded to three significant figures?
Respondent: 0.135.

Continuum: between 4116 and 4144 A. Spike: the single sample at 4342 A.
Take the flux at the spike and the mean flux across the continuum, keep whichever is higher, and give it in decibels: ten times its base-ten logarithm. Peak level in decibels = 8.80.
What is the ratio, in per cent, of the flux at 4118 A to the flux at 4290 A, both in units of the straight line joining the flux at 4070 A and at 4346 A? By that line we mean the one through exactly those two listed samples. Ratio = 108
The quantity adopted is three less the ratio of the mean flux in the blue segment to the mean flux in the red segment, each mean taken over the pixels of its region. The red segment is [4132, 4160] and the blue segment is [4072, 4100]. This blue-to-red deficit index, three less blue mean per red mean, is 2.01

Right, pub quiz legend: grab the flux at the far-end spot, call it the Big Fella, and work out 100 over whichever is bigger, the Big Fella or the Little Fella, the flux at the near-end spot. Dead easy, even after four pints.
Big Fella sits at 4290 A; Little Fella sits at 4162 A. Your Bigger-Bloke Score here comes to 13.1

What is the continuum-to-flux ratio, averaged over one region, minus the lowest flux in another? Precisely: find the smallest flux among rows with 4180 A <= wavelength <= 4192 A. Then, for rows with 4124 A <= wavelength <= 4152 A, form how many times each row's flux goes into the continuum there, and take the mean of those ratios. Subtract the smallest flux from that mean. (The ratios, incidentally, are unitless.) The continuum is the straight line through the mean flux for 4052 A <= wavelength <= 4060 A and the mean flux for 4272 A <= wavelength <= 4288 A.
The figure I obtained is -6.3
